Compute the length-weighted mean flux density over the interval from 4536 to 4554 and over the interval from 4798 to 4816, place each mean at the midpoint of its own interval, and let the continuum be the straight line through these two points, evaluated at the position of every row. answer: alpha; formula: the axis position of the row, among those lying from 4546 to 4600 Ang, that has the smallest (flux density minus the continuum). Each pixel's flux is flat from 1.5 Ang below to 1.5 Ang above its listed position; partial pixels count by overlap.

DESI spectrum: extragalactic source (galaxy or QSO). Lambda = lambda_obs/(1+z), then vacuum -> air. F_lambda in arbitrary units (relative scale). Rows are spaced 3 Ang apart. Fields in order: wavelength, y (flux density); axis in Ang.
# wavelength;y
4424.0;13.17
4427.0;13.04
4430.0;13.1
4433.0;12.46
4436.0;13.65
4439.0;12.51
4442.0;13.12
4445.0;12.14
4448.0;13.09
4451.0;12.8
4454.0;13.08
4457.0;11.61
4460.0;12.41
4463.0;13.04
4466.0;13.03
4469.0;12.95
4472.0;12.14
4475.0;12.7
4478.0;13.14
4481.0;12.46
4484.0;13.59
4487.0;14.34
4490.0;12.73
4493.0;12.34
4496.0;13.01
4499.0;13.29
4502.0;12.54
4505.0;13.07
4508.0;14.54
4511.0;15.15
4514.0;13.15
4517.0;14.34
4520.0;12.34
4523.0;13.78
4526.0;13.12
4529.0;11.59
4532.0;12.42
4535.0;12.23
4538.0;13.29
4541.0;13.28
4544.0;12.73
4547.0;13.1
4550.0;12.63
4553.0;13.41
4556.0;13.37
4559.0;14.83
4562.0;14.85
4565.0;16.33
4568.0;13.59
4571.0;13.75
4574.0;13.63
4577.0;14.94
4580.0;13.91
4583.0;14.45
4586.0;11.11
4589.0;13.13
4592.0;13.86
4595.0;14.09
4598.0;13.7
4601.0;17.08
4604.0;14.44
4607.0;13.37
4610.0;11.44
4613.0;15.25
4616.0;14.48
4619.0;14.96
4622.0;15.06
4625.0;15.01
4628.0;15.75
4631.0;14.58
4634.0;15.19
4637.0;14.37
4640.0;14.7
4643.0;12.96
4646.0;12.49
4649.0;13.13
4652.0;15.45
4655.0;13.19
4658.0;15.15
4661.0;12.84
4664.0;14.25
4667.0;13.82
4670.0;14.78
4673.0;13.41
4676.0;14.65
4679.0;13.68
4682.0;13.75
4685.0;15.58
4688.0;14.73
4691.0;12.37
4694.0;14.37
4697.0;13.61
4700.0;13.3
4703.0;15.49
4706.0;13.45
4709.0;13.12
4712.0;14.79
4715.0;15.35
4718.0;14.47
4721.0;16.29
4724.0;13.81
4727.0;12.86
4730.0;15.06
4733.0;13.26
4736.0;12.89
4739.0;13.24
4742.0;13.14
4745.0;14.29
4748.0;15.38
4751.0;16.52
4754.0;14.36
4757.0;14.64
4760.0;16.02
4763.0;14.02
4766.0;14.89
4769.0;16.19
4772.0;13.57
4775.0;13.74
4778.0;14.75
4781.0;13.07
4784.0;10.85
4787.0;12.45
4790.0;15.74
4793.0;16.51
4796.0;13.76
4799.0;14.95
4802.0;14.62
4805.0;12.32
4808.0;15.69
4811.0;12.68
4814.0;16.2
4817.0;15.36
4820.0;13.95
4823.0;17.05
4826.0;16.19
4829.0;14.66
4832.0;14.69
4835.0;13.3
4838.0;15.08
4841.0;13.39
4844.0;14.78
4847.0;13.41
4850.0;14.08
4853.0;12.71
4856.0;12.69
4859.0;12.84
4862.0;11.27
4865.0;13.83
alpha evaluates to 4586.0 Ang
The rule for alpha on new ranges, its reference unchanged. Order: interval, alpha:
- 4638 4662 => 4646.0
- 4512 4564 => 4529.0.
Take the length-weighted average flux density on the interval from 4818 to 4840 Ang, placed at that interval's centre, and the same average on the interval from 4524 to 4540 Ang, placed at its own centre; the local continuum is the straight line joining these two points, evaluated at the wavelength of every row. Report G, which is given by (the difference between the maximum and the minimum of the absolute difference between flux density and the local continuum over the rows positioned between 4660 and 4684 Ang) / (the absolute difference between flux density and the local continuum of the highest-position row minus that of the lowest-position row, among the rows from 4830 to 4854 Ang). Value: 0.5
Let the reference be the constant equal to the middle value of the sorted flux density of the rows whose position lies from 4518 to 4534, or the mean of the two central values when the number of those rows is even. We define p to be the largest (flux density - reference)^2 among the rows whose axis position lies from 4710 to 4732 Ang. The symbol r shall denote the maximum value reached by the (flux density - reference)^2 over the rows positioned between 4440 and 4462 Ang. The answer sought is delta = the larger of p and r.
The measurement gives 15.0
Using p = 15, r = 1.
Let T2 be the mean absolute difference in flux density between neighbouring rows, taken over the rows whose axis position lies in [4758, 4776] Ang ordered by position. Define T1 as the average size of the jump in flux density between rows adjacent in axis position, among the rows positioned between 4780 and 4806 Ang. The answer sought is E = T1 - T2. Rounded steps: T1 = 1.81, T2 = 1.39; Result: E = 0.4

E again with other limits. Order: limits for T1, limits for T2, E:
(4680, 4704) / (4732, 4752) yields 0.8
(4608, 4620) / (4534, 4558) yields 1.2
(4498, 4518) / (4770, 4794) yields -0.4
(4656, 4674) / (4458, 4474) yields 0.9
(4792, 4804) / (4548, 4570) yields 0.3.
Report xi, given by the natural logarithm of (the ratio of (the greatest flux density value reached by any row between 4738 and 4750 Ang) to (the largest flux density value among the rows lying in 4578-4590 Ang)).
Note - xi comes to 0.06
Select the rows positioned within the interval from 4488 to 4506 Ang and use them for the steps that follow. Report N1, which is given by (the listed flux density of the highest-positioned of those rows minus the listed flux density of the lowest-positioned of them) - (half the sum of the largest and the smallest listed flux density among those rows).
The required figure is -12.5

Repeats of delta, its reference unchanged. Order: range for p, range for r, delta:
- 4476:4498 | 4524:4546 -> 3.7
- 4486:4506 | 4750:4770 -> 16.8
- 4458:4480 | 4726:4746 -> 7.0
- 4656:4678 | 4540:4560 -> 7.5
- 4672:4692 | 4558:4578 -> 15.3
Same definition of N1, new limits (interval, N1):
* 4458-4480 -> -11.9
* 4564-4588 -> -18.9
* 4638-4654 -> -13.2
